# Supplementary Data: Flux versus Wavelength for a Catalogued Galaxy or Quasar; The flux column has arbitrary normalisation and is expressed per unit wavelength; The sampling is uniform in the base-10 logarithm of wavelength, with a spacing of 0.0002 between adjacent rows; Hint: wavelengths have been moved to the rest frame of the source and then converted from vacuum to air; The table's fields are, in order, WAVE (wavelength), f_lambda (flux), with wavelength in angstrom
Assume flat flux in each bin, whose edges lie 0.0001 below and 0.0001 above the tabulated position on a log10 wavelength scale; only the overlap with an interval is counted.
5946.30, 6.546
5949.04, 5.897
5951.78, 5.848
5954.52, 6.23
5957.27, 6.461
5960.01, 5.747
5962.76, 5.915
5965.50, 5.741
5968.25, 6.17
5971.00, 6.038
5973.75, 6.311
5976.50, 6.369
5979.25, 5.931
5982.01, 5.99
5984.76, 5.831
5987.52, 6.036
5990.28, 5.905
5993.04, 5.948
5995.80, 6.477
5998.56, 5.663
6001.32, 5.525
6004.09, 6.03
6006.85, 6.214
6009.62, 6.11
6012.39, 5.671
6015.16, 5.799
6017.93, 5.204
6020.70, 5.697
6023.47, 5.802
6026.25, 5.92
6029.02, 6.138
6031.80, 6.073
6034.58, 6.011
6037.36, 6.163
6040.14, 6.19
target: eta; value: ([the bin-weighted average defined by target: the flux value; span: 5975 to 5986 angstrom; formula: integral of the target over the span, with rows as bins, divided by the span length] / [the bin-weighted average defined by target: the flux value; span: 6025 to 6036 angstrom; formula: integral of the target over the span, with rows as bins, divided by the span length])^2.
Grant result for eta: 1.00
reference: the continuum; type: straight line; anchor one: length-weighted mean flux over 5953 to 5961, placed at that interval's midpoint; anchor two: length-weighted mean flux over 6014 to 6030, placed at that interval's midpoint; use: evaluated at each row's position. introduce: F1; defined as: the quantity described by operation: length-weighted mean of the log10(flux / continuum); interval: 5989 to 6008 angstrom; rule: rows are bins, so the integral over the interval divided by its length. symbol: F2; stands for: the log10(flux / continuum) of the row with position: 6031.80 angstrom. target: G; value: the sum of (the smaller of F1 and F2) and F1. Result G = 0.008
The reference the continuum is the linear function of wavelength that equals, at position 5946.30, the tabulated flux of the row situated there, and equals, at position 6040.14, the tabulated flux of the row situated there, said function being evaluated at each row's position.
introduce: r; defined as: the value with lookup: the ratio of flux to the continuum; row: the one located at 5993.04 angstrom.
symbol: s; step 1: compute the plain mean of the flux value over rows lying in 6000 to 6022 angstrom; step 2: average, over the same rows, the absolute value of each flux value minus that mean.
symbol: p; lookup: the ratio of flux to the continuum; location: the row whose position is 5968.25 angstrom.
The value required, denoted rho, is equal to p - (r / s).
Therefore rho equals -2.7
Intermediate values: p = 0.95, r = 0.93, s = 0.26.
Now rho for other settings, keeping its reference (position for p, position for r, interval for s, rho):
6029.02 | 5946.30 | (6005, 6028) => -3.8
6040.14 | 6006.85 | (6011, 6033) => -4.0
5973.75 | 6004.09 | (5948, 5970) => -3.5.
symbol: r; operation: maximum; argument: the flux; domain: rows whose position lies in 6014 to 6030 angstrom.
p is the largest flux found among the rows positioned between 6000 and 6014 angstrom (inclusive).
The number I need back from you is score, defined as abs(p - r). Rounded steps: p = 6.214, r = 6.138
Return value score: 0.1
